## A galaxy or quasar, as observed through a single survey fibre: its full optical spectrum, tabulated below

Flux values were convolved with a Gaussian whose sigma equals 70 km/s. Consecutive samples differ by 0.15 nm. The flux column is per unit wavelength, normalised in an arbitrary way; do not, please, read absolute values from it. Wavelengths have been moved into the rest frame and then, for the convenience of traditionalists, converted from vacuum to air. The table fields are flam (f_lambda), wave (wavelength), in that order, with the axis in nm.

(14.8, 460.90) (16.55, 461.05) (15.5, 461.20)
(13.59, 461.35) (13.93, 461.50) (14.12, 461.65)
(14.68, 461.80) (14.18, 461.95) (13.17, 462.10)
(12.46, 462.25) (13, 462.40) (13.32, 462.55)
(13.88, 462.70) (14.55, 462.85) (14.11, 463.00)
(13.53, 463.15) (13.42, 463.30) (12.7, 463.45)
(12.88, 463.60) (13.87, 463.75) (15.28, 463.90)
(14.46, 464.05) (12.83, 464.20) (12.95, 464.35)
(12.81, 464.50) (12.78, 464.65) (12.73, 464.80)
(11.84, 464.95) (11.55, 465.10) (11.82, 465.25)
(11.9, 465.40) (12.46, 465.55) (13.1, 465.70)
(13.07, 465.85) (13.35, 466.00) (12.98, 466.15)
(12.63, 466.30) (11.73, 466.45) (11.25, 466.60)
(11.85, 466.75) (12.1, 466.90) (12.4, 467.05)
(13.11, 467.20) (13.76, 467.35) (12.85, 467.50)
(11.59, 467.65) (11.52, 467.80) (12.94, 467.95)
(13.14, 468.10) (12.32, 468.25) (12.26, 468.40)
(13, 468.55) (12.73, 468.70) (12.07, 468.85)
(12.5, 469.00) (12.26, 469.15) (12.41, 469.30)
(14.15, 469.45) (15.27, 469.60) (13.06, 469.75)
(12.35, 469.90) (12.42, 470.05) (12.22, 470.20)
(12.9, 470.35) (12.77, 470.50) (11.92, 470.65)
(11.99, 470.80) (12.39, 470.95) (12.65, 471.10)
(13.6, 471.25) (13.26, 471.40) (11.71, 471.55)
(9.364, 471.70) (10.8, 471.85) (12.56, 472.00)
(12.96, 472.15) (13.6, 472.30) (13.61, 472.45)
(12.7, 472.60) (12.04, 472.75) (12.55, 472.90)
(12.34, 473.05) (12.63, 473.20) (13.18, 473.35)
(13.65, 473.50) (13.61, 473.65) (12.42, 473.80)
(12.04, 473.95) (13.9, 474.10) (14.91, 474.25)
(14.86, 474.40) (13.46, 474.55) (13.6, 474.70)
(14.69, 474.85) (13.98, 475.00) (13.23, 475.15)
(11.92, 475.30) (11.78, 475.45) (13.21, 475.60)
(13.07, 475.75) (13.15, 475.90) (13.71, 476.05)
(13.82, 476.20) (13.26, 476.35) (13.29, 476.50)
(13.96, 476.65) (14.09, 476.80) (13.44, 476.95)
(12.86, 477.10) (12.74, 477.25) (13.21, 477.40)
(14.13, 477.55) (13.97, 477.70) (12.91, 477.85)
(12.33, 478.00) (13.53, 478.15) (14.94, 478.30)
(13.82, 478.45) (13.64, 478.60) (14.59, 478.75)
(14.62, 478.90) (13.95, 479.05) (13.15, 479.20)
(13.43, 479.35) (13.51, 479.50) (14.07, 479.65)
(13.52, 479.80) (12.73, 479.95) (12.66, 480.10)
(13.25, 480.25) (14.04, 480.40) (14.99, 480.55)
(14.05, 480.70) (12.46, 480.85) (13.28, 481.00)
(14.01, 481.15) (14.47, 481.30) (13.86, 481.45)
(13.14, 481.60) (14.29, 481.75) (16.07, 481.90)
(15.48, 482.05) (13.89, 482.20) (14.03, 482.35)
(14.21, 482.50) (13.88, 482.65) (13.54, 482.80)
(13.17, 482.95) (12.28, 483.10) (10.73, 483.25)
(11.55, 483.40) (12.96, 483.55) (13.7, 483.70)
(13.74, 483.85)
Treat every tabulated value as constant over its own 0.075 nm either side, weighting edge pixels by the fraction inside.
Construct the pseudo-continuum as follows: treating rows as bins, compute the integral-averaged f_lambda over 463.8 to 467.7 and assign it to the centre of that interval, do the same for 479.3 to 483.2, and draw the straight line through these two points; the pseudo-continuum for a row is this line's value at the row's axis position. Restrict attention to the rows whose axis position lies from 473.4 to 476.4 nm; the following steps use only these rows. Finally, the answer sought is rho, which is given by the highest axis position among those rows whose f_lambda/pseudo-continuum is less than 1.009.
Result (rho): 476.35 nm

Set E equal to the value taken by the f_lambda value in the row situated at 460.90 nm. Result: 14.8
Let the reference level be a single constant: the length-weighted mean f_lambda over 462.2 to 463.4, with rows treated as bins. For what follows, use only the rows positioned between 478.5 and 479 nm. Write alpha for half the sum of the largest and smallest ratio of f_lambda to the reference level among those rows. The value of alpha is 1.04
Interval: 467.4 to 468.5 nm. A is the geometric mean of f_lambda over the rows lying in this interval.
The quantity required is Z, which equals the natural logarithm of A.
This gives 2.51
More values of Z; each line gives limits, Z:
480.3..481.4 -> 2.63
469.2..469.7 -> 2.63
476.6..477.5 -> 2.59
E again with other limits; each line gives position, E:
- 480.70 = 14.05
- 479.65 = 14.07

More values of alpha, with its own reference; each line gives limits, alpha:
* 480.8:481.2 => 0.98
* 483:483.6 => 0.87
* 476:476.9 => 1.01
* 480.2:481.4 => 1.01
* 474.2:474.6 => 1.05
